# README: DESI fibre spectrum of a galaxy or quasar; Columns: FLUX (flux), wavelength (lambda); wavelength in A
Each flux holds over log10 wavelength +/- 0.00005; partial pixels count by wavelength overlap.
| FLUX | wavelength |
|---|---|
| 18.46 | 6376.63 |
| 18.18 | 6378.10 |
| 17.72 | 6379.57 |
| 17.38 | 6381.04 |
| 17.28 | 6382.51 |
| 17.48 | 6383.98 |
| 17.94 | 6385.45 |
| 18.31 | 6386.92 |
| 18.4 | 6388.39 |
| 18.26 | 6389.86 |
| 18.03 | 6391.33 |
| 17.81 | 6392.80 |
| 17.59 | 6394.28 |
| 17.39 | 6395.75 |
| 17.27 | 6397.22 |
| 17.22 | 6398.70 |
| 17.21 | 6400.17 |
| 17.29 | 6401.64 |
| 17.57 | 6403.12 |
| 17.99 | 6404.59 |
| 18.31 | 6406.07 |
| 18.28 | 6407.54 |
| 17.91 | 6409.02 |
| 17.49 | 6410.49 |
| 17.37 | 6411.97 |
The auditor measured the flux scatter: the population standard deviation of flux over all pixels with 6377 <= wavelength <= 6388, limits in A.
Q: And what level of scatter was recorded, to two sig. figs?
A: 0.37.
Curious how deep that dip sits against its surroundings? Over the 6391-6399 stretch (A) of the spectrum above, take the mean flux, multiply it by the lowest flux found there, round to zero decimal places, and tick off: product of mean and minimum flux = 302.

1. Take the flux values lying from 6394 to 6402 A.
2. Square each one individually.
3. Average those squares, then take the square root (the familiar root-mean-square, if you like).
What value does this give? 17.3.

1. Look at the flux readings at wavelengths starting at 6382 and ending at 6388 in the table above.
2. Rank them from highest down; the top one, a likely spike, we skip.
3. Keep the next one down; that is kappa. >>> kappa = 17.94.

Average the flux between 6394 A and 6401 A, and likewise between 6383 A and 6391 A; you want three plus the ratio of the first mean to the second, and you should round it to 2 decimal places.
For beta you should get 3.96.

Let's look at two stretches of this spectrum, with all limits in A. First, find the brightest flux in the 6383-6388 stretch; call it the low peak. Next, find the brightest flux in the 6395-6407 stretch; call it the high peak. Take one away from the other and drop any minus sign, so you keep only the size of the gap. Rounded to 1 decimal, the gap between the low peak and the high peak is 0.0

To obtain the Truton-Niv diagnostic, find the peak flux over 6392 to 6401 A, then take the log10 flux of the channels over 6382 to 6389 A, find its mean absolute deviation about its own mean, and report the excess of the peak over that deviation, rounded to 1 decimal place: 17.8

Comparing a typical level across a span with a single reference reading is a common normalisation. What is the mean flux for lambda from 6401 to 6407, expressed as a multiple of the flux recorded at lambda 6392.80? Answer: 1.00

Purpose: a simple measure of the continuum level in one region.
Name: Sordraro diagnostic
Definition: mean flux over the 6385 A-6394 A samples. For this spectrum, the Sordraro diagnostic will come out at 18.1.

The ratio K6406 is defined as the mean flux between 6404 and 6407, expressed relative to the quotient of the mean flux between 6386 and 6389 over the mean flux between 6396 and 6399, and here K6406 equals 17.1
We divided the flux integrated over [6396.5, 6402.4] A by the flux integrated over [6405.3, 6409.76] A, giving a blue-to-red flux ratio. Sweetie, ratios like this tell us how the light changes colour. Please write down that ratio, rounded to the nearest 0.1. 1.3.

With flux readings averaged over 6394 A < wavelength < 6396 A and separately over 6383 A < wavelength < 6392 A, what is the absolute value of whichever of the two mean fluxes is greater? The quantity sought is 18.1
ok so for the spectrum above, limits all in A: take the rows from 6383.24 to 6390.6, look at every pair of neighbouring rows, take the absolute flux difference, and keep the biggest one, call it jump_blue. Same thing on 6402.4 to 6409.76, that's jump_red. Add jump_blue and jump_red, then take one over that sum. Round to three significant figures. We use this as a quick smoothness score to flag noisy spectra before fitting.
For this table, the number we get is 1.14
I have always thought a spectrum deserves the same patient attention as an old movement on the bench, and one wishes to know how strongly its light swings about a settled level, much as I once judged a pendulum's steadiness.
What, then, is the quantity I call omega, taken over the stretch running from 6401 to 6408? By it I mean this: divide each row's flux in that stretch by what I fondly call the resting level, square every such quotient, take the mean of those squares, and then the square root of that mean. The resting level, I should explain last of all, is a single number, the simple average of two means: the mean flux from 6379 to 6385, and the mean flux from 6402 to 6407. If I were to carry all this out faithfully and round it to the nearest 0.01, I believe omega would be 1.01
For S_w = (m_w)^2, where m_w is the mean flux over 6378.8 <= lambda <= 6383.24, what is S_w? 305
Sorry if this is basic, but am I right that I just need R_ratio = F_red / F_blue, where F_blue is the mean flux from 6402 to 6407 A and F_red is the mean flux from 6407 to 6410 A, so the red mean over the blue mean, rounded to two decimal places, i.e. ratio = 1.01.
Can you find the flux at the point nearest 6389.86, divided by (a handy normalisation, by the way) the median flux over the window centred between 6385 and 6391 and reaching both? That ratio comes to 1.00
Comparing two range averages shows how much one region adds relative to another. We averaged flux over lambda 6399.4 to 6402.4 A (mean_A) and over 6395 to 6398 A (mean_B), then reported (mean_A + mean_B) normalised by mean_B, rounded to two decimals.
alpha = 2.00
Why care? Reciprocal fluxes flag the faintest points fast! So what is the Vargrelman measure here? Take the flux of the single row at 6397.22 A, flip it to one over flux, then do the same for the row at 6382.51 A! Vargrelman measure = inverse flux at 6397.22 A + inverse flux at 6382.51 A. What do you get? 0.1158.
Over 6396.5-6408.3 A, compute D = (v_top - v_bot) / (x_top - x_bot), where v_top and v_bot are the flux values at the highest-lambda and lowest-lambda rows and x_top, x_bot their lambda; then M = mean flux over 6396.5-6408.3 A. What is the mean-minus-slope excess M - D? 17.5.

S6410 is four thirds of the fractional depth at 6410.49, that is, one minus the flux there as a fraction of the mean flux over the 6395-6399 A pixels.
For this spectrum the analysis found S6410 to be -0.015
